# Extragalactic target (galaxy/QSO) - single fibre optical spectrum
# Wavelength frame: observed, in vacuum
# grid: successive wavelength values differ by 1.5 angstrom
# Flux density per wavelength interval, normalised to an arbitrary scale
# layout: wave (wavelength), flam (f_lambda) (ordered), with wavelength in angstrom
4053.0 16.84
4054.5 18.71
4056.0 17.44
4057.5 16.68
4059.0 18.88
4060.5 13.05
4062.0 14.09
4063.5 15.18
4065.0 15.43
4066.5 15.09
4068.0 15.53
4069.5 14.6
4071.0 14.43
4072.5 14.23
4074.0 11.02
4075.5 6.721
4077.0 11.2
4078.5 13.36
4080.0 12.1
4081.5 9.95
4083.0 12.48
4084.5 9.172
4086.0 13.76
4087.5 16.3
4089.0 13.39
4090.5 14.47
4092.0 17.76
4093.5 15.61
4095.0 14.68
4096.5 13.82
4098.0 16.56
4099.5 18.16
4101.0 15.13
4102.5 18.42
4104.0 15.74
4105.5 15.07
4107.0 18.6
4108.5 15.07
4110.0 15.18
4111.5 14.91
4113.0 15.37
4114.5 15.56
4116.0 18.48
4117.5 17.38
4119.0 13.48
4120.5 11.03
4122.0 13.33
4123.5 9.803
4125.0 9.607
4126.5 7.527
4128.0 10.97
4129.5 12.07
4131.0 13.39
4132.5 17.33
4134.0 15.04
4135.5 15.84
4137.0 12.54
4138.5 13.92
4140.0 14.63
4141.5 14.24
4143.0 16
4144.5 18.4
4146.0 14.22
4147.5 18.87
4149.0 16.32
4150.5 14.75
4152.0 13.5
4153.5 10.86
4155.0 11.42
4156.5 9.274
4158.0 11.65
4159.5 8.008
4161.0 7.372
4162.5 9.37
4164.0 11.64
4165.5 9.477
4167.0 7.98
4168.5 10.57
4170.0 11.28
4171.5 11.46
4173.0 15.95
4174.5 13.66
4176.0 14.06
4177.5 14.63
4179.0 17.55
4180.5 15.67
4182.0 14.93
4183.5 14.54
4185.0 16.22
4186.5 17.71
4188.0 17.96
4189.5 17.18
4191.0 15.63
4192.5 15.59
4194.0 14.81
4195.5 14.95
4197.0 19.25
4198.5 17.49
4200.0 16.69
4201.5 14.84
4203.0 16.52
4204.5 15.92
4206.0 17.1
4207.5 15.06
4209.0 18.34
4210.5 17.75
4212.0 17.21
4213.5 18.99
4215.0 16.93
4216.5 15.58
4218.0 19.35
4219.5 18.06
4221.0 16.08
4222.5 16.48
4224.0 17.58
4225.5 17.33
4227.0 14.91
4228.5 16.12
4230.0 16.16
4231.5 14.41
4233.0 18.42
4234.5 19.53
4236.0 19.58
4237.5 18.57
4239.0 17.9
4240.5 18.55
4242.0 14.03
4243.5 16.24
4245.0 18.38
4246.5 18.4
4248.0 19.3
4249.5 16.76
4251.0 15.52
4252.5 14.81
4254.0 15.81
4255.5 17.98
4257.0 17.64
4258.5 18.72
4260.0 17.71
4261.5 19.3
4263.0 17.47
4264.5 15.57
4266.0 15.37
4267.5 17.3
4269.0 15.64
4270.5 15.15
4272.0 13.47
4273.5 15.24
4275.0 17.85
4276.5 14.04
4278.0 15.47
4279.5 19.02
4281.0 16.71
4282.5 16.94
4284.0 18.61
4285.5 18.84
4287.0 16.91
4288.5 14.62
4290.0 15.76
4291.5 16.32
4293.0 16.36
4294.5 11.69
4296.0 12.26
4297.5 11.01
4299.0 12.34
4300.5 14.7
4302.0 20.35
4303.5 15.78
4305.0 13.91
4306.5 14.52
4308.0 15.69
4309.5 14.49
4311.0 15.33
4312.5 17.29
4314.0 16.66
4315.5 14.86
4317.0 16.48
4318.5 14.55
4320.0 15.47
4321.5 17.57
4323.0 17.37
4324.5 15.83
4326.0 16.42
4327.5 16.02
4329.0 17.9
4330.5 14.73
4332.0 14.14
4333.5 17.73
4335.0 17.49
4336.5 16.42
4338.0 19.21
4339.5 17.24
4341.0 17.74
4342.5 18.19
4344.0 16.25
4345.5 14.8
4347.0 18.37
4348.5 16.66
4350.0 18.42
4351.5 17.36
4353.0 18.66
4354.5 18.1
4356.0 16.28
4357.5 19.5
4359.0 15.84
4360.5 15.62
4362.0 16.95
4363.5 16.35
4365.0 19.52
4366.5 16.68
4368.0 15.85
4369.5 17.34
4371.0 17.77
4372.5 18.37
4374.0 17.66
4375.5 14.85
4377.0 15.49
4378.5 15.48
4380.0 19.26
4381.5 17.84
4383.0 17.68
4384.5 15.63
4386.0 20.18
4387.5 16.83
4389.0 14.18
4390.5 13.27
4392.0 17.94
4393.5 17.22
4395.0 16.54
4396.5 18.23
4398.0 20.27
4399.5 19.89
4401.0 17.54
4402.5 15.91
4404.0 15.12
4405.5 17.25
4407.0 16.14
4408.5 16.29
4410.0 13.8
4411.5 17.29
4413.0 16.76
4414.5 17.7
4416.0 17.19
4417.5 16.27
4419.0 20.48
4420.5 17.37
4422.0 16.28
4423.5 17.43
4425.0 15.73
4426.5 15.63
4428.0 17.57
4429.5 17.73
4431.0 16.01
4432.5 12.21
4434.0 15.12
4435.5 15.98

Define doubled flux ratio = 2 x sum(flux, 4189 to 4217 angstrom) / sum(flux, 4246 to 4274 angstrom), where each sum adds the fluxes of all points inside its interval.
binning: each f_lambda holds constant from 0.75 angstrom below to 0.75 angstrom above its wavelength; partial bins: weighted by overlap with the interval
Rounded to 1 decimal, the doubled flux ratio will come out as 2.0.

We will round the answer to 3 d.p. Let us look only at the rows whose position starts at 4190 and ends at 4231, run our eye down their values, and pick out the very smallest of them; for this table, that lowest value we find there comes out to 14.810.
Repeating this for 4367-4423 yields 13.270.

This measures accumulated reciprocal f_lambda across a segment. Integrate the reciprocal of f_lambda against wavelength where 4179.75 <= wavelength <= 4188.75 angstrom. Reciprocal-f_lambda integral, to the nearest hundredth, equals 0.56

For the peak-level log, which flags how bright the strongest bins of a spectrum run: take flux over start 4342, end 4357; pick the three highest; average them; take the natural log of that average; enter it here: 2.92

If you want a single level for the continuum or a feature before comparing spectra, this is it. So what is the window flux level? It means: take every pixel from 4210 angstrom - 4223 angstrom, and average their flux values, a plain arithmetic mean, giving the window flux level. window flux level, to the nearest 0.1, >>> 17.4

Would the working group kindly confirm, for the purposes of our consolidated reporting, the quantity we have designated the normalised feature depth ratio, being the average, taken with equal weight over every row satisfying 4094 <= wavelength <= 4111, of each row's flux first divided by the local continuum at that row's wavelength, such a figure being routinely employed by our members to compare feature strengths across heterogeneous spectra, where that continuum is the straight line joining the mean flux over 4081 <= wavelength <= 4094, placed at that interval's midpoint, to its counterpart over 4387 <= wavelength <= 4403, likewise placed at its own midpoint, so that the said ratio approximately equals 1.16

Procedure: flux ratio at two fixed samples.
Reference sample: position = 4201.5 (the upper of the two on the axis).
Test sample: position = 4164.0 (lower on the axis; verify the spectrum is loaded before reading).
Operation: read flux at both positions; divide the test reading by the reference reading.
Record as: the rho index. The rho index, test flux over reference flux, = 0.78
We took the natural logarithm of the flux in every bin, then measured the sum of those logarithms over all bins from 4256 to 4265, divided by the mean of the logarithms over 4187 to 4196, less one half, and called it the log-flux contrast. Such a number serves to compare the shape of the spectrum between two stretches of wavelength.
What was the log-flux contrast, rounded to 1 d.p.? 5.7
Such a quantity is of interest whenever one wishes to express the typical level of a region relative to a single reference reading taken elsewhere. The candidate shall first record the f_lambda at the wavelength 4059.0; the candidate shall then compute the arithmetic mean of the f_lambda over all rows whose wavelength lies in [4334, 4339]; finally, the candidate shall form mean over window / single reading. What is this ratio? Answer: 0.94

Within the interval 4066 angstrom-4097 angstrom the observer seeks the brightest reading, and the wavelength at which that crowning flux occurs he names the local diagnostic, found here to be 4092.0 angstrom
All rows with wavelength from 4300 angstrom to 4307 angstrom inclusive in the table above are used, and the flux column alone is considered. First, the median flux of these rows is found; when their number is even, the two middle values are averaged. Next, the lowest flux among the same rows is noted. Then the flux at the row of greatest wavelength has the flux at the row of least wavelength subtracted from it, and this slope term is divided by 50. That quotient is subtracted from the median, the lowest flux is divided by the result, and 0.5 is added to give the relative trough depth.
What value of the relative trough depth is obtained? 1.45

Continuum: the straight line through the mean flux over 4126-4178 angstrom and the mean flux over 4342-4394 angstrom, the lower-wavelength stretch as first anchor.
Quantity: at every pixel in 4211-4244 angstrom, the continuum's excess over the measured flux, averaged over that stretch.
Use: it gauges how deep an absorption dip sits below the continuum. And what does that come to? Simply -2.9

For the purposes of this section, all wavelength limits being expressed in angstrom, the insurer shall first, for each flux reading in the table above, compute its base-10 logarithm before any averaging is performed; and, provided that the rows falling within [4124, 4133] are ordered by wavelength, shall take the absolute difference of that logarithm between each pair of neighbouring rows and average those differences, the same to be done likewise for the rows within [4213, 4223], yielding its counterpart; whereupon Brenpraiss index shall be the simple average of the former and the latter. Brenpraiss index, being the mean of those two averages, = 0.07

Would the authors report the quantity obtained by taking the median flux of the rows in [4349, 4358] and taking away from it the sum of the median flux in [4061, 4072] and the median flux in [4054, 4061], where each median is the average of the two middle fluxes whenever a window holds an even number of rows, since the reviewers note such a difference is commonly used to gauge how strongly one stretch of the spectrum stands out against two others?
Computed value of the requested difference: -14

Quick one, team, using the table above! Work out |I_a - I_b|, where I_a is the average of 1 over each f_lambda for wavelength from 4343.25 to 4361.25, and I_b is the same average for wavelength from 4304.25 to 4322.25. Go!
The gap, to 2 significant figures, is 0.0059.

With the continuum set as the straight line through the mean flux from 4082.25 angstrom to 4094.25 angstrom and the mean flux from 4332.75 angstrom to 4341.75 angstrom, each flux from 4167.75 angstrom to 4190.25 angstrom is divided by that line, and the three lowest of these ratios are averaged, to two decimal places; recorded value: 0.73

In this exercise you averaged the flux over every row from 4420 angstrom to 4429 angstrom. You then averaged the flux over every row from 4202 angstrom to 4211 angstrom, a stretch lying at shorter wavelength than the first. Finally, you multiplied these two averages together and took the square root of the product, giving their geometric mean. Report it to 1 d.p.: 16.7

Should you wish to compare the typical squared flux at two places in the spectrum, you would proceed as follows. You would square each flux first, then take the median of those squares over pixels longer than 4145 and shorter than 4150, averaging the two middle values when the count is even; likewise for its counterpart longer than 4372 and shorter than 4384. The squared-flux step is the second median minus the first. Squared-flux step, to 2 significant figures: 46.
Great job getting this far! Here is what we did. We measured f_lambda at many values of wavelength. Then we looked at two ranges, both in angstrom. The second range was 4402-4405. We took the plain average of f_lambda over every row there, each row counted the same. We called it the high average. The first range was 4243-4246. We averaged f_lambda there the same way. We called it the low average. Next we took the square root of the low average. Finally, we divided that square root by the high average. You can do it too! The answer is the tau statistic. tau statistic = 0.268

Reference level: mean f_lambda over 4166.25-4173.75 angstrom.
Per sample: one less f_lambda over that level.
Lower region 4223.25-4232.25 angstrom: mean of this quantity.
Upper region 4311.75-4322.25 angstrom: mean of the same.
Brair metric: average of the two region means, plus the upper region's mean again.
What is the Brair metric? -0.82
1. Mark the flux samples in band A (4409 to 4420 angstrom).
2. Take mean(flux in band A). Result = 17.1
